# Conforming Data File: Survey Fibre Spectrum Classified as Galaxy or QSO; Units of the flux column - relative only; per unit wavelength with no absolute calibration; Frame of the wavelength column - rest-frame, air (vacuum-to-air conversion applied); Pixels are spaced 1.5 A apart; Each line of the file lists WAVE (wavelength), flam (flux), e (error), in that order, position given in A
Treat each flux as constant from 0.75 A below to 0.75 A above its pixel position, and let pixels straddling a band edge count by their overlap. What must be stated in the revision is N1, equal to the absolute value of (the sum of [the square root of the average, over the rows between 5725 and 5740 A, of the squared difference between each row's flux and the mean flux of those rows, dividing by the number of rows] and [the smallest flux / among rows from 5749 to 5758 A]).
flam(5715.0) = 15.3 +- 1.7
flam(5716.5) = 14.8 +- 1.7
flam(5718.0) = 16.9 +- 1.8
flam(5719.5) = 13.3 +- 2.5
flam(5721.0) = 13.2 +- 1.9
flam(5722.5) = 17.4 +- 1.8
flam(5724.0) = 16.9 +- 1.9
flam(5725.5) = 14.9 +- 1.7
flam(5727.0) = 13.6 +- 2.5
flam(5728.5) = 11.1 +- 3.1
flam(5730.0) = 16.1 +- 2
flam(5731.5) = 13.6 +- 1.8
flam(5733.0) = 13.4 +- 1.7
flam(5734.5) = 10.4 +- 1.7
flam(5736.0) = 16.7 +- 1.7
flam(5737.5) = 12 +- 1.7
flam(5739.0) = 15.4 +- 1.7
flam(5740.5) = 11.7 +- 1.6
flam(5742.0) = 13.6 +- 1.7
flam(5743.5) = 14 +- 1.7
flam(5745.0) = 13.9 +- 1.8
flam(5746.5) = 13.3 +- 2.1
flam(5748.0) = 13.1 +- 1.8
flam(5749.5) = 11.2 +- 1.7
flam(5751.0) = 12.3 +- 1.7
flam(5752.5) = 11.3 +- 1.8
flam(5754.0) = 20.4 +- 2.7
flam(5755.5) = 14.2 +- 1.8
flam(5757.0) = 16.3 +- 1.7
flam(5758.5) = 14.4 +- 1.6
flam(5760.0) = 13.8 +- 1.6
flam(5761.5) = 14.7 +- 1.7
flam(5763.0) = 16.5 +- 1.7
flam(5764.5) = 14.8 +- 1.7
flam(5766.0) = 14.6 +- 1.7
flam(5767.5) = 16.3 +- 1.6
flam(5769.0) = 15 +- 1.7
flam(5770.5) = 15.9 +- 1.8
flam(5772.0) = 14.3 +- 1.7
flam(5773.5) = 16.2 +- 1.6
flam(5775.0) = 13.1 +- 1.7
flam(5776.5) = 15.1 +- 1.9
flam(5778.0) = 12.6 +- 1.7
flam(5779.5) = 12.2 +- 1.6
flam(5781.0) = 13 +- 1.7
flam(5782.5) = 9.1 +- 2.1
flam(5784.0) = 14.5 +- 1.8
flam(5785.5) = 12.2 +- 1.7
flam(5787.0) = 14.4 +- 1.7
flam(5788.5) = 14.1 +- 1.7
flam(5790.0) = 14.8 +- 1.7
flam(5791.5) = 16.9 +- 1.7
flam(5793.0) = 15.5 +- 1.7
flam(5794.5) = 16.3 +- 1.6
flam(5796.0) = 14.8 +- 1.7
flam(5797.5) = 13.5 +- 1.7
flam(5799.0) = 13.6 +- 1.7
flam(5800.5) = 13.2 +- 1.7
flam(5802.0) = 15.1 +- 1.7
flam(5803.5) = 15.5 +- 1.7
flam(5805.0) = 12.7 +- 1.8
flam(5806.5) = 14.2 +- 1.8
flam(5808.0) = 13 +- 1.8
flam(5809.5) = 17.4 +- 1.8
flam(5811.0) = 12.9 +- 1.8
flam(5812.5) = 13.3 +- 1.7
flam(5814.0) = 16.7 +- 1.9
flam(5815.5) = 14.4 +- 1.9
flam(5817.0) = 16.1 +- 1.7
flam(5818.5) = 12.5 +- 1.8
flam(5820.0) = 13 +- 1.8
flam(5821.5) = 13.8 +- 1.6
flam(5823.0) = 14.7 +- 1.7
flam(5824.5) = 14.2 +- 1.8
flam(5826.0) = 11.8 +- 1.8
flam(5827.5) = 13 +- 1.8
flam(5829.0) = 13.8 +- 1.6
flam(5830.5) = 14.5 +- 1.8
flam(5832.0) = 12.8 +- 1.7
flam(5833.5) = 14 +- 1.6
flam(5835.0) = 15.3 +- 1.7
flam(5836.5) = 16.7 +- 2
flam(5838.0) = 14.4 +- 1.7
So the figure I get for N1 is 13.2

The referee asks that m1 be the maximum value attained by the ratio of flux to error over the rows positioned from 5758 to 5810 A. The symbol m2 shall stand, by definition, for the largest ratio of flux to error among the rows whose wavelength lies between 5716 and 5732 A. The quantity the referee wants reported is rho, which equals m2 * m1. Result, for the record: 98.5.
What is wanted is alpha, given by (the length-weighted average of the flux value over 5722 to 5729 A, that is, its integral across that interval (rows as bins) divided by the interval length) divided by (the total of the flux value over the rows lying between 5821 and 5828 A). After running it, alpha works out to 0.22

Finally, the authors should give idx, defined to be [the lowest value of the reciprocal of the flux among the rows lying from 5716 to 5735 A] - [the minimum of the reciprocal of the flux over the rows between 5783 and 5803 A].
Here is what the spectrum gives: -0.002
